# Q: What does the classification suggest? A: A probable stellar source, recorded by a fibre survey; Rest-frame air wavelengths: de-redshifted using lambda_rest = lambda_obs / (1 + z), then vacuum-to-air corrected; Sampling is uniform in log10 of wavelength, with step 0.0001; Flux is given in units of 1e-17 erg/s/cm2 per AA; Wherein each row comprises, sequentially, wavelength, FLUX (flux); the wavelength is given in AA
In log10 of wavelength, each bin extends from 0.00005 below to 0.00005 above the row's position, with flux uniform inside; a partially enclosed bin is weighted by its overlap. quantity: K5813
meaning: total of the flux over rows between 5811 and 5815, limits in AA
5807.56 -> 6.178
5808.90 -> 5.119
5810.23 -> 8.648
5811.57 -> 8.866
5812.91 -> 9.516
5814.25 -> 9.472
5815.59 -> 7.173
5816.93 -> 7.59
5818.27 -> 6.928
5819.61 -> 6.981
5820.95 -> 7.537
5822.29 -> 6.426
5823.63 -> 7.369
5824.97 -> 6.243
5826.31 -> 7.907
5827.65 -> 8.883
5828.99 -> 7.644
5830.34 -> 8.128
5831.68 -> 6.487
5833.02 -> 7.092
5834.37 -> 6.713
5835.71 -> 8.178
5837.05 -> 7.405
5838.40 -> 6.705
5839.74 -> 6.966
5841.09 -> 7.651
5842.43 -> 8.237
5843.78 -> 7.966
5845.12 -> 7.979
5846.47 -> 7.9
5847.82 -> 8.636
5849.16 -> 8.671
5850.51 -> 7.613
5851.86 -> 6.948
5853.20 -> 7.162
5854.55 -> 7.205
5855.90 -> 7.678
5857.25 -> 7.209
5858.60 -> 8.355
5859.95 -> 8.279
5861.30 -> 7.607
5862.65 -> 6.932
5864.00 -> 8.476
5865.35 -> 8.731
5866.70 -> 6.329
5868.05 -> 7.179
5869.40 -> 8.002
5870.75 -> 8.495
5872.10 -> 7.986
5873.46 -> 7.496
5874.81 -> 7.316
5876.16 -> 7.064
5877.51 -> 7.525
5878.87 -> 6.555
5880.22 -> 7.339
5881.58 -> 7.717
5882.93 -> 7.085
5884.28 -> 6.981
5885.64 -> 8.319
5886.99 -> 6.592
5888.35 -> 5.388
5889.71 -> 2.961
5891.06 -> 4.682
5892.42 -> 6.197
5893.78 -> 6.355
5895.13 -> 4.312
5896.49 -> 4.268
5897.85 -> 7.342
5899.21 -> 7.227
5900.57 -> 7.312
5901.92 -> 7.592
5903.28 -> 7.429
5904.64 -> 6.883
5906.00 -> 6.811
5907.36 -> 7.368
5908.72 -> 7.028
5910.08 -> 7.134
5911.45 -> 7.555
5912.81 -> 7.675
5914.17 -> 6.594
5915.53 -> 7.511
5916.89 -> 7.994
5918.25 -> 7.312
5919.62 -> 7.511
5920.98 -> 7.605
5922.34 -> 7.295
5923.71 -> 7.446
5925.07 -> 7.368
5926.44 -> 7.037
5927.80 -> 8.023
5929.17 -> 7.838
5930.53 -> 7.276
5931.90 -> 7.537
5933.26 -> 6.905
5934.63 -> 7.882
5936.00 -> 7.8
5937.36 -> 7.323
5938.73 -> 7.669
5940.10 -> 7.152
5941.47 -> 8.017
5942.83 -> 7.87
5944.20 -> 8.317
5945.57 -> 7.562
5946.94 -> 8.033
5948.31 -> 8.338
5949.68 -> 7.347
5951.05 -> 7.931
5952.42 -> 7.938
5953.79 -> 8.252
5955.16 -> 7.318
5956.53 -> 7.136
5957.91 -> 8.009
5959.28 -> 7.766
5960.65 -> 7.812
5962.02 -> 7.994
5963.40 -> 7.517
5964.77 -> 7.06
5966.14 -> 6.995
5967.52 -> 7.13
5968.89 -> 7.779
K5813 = 28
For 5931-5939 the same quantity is 45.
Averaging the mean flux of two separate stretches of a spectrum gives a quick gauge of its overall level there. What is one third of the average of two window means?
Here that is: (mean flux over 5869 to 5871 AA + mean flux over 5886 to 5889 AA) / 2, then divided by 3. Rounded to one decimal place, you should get 2.4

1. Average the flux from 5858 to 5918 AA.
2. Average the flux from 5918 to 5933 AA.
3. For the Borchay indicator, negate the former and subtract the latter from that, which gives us -14.5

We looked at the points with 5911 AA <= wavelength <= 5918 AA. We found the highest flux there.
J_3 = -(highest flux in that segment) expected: -8.0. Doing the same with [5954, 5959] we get -8.0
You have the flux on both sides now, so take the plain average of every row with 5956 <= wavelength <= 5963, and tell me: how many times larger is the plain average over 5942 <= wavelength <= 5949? 1.04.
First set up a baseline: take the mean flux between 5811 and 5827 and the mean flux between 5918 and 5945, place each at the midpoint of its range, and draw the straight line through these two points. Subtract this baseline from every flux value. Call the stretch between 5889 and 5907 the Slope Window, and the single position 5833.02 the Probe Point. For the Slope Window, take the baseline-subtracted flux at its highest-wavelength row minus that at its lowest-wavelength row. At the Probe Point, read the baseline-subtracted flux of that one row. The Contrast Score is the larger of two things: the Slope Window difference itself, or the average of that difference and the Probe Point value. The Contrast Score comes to 3.9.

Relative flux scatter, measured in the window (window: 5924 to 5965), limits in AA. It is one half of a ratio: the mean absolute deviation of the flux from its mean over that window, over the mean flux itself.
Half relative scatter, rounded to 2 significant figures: 0.022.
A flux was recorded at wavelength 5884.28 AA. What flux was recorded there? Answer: 6.981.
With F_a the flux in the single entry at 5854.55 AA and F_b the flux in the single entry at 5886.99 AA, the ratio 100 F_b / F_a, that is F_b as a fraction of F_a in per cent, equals 91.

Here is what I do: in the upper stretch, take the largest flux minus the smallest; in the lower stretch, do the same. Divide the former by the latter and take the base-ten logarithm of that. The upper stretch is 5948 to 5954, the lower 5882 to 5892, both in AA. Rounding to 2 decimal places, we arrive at -0.73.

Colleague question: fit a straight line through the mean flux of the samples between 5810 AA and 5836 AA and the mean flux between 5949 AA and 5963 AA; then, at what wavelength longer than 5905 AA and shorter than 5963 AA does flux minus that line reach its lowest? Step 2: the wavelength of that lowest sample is 5914.17 AA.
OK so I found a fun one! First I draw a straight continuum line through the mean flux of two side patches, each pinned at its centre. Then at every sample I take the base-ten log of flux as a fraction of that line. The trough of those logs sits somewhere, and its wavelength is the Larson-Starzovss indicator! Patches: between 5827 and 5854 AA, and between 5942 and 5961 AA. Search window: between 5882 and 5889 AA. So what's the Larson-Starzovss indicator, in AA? 5888.35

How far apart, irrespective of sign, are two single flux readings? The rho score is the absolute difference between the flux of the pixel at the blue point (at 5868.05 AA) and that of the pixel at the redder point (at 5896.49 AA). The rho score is 2.9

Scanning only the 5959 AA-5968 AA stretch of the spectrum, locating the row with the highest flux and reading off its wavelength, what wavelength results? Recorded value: 5962.02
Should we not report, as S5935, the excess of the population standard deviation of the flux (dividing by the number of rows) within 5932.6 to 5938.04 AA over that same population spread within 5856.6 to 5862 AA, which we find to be -0.1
